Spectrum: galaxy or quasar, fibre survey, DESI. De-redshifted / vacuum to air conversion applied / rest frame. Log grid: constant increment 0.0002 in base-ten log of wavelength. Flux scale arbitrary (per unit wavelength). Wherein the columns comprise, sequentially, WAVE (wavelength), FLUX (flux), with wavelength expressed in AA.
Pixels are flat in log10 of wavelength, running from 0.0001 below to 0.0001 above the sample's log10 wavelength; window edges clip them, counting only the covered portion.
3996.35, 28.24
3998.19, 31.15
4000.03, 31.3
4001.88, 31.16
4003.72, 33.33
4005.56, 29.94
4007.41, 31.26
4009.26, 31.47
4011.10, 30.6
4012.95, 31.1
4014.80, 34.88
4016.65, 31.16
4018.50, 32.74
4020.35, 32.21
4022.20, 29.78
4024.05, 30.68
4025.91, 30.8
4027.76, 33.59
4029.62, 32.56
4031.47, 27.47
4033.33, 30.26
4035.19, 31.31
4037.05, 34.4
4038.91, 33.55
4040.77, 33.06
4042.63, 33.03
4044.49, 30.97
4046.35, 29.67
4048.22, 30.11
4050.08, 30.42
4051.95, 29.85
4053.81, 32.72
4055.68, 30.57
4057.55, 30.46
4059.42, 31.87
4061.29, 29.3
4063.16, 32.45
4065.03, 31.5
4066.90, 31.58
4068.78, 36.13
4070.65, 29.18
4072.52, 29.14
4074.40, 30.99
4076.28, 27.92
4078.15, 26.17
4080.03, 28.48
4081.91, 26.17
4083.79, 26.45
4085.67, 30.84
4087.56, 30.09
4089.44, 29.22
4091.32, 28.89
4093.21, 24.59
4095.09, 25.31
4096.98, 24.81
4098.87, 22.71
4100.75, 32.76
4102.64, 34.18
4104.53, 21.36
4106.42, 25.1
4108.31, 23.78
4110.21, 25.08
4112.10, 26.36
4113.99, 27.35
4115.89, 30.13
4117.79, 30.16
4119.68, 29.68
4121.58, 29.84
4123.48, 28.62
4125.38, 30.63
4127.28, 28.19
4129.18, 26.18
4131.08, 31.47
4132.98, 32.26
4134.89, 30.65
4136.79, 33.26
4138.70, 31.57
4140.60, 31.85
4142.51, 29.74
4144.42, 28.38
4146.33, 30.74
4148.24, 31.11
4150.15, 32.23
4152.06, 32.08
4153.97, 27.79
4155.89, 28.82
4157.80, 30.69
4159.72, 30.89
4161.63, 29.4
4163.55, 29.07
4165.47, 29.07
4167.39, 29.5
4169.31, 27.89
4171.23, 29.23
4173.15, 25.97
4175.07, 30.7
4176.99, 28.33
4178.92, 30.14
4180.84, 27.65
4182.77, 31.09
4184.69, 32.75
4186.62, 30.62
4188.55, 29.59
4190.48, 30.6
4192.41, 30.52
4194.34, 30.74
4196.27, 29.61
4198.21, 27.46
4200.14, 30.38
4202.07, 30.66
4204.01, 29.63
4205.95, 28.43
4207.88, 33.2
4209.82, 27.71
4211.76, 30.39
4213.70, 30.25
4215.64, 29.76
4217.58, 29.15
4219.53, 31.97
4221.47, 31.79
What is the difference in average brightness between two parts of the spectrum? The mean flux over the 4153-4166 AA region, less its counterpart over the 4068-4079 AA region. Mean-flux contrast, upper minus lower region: -0.5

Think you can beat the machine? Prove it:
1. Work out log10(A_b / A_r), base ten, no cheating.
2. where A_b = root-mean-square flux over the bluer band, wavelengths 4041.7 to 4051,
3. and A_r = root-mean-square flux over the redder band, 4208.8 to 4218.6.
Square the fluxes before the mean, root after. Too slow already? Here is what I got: 0.020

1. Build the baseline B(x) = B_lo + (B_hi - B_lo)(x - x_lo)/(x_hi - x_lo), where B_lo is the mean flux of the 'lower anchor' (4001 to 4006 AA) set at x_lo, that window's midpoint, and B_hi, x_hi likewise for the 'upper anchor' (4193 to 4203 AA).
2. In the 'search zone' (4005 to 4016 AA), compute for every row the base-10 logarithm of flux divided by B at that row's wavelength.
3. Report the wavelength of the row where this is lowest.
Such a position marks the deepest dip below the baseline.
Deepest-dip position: 4005.56 AA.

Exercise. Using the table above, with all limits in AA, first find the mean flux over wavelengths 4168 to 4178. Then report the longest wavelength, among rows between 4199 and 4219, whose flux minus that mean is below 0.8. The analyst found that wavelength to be 4217.58 AA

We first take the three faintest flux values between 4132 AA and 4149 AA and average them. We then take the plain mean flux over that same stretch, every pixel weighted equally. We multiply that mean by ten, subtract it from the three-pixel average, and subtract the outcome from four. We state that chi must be 285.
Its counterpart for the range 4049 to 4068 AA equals 285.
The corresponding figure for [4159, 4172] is 268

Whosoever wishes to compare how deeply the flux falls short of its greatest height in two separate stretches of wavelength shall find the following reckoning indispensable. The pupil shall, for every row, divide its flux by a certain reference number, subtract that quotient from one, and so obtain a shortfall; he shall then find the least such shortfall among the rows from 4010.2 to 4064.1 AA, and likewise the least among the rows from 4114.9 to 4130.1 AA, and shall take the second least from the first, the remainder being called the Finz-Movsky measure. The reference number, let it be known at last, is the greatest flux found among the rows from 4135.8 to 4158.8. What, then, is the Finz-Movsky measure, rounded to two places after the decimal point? -0.13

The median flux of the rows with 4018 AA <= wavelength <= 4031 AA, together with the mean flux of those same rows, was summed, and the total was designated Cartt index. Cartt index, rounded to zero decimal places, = 64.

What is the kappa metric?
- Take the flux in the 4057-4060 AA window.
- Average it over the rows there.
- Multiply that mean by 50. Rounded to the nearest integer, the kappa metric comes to 1558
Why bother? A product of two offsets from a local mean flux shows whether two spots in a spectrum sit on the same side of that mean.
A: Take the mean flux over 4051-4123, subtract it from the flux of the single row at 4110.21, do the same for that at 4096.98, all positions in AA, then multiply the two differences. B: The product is 15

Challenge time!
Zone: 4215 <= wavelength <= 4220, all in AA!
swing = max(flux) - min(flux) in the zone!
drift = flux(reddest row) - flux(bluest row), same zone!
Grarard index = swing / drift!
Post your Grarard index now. 1.3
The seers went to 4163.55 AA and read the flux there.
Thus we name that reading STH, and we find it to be 29.07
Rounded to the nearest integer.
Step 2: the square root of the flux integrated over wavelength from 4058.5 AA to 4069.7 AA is 19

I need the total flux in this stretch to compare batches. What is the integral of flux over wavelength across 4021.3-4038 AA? 521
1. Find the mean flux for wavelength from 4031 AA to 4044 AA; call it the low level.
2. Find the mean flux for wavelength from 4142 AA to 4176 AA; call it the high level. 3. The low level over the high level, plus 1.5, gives 2.58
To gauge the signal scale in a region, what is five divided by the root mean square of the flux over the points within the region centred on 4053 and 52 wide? 0.160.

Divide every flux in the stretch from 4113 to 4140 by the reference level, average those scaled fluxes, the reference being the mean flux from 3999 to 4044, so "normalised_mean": 0.95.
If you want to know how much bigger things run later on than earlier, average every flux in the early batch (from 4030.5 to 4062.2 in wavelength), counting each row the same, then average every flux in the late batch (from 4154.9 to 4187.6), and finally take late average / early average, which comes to 0.95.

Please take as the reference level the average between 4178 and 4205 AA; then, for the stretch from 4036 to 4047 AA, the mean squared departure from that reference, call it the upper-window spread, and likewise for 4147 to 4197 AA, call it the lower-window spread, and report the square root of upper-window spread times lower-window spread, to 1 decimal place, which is 4.4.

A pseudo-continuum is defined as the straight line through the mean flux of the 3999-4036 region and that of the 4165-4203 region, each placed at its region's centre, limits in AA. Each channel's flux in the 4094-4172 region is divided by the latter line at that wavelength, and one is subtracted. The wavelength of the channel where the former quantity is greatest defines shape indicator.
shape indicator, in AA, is 4102.64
